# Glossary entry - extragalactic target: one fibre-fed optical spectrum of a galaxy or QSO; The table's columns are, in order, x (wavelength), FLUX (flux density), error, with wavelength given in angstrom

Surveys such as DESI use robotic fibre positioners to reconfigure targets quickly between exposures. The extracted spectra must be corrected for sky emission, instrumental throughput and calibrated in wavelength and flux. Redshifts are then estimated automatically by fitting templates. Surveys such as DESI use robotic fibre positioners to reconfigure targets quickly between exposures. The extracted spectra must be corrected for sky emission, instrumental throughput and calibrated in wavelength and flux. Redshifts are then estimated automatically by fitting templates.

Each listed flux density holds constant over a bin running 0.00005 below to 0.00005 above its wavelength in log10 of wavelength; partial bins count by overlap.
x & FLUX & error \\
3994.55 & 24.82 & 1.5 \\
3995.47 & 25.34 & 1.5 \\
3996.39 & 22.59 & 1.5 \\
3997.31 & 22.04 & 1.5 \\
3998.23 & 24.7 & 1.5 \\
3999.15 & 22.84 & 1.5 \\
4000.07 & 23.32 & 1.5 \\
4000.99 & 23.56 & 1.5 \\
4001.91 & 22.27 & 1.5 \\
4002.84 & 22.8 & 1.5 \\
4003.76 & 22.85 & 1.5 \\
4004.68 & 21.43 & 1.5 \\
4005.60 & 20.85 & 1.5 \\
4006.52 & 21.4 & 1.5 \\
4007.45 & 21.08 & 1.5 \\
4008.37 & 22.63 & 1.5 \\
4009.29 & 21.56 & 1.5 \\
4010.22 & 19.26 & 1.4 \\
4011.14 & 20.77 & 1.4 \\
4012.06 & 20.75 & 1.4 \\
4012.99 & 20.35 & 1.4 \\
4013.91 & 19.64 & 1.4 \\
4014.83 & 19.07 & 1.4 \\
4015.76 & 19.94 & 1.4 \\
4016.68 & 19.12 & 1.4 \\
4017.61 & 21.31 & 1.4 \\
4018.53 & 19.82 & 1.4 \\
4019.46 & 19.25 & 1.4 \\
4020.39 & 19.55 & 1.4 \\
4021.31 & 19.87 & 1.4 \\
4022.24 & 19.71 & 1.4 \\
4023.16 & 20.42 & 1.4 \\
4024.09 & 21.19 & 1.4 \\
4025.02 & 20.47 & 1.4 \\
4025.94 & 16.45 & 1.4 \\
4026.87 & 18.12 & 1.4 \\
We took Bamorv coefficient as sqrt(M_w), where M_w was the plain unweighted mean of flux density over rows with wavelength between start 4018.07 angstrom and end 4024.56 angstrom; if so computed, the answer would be 4.47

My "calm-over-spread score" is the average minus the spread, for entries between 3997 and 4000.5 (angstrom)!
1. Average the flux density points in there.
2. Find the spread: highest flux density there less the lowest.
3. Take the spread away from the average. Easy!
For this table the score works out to 20.6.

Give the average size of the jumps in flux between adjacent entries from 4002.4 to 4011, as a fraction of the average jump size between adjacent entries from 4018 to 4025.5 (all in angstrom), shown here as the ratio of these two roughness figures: 1.93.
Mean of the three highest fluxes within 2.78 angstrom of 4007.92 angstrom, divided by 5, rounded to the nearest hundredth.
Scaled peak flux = 4.37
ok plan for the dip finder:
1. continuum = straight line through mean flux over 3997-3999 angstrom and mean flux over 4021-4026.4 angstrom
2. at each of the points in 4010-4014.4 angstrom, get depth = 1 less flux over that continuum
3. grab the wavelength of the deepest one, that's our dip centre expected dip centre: 4010.22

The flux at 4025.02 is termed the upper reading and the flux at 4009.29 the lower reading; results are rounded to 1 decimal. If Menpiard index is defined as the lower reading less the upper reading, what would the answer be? 1.1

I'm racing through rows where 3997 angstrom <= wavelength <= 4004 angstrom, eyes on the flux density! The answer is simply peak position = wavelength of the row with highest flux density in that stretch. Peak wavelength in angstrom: 3998.23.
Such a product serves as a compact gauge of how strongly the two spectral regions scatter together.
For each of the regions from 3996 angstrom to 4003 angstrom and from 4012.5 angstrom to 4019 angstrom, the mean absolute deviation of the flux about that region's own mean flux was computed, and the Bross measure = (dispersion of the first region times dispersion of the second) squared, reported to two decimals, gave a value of 0.12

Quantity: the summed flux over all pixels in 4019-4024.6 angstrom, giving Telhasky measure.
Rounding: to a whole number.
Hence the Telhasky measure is 120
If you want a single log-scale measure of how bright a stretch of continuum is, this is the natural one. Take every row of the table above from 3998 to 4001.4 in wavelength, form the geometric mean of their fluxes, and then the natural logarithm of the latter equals 3.16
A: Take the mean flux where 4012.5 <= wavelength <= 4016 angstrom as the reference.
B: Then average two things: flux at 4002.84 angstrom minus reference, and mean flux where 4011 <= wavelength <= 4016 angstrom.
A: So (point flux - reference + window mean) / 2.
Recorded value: 11.6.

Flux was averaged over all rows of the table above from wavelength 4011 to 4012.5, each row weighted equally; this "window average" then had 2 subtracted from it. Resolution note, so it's 19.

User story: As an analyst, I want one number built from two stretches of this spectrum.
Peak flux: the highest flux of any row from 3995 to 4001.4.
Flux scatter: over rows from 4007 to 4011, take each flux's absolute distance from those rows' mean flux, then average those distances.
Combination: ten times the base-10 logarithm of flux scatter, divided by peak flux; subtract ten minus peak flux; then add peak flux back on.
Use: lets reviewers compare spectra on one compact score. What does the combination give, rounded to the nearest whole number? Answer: 41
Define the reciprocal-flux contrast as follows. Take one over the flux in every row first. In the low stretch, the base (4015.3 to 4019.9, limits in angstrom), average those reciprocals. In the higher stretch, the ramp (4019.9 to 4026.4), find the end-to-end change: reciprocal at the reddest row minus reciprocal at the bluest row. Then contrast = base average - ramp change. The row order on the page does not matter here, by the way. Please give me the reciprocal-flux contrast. 0.0407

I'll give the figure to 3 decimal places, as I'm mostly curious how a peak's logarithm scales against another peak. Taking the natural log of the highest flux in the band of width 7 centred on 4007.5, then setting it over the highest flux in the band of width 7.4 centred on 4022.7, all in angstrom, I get 0.147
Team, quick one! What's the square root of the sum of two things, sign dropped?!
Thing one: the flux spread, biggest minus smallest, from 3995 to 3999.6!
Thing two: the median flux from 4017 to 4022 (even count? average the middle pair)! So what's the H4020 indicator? 4.81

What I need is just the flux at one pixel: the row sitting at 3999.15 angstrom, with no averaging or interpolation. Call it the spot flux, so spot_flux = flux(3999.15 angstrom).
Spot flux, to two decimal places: 22.84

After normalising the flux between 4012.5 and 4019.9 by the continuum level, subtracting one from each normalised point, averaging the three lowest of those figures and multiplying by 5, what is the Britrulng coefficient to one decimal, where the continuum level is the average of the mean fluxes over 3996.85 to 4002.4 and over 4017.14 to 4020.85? -0.6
